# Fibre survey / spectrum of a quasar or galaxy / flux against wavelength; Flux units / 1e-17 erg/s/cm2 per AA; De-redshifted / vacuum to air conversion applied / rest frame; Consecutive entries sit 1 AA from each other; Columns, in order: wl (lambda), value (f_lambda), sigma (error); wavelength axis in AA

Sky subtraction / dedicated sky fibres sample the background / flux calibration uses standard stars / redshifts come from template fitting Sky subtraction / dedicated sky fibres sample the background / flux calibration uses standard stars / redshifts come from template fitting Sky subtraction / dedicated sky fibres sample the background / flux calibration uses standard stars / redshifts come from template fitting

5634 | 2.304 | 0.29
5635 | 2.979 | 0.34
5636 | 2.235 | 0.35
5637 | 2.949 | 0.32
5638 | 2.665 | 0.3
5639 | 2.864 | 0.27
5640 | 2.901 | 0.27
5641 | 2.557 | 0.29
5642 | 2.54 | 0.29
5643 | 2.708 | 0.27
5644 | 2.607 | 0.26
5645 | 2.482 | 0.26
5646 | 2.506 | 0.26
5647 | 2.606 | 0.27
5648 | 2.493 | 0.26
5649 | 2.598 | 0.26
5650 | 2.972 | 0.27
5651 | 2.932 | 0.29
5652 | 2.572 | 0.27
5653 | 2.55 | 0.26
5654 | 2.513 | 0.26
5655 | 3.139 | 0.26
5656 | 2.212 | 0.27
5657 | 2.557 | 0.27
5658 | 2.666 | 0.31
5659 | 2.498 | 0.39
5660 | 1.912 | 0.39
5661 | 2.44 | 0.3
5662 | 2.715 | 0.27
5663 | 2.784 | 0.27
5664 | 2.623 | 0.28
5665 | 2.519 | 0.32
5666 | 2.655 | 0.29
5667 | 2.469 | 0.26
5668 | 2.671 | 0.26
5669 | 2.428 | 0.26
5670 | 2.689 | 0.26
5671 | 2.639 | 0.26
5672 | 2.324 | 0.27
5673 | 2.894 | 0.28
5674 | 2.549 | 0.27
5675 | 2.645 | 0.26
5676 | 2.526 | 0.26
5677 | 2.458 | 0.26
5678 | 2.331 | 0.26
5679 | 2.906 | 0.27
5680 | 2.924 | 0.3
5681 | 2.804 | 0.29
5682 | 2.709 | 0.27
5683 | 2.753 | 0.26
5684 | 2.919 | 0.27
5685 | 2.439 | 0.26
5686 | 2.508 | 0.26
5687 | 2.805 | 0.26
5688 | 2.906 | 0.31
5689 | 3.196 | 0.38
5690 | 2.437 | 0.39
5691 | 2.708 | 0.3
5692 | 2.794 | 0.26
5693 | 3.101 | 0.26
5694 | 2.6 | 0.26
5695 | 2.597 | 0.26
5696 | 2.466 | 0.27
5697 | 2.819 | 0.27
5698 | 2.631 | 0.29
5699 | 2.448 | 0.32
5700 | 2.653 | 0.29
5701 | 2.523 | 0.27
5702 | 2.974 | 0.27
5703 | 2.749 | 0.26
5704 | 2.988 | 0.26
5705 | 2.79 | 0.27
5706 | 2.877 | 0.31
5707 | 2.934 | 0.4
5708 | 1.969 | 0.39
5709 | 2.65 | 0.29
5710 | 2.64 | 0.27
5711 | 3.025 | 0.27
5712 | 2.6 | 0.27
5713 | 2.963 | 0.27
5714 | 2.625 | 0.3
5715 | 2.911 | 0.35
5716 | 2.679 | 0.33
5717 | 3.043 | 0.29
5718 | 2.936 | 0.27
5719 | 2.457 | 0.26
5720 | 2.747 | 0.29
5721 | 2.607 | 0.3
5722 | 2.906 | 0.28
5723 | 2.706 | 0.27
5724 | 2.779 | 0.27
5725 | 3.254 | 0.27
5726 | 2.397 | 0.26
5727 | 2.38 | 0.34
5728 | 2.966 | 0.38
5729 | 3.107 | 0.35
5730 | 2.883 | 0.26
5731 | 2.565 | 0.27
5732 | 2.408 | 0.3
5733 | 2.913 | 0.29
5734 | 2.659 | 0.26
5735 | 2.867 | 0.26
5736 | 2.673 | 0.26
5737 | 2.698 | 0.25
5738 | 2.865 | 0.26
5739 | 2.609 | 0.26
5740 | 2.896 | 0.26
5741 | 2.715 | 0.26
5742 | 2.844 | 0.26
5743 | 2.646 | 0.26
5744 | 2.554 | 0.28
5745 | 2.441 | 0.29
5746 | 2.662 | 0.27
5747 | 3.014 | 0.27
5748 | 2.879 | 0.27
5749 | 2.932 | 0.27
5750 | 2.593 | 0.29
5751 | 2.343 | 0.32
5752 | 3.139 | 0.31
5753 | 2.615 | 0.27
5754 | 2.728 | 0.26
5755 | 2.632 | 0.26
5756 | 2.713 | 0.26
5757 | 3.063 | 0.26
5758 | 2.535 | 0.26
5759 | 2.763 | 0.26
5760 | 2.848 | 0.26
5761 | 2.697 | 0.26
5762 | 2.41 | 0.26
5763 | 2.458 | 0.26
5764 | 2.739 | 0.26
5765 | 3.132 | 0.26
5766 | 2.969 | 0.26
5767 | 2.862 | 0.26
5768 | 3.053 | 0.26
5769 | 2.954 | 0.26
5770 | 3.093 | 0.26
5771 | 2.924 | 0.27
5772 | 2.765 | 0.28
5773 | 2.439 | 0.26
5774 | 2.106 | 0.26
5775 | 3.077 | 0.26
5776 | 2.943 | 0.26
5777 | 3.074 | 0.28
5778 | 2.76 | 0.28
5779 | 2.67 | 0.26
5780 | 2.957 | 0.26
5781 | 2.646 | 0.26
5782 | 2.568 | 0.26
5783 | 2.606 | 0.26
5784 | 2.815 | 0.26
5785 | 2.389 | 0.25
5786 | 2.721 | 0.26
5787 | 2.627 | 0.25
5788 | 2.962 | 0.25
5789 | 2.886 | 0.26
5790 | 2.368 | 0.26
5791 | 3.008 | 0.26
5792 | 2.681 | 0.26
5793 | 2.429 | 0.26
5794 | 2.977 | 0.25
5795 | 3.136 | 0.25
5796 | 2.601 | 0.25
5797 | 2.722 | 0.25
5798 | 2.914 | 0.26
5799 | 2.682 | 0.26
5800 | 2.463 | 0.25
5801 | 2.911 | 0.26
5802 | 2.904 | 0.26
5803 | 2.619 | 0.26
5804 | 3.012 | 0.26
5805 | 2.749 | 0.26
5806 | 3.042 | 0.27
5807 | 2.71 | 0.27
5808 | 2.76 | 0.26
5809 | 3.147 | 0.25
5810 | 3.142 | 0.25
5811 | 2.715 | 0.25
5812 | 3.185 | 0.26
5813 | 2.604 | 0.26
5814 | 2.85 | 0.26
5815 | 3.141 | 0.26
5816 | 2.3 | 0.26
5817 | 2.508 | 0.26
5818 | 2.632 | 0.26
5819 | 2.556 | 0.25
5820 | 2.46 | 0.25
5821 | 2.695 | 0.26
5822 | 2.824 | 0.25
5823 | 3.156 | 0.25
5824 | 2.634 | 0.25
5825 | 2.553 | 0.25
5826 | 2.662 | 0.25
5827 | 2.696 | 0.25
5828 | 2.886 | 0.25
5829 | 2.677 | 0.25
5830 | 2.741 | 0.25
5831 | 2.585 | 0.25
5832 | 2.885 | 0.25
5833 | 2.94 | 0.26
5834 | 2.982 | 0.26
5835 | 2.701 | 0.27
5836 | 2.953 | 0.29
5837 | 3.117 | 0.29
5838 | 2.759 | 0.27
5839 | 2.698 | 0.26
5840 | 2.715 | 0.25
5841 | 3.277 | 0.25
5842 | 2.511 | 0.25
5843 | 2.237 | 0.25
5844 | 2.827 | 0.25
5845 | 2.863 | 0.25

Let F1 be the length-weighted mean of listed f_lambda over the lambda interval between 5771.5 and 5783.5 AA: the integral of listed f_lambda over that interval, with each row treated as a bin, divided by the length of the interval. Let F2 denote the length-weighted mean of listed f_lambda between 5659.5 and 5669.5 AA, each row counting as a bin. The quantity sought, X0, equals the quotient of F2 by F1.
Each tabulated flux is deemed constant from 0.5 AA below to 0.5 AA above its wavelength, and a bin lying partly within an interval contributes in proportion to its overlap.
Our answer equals 0.93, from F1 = 2.72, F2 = 2.52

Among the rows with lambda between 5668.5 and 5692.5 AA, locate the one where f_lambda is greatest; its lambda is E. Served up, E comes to 5689 AA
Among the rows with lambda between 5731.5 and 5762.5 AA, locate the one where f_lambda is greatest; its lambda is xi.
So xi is 5752 AA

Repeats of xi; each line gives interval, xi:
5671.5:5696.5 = 5689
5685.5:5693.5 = 5689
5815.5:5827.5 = 5823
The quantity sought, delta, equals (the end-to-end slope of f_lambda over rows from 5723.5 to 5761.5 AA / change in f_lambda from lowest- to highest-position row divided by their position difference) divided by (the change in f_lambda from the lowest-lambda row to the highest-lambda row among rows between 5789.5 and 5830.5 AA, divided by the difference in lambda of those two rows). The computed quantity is -0.2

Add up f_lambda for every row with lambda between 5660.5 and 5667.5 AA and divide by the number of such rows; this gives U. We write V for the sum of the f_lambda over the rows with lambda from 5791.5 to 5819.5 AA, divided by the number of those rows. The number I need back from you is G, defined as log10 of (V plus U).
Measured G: 0.732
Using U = 2.60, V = 2.79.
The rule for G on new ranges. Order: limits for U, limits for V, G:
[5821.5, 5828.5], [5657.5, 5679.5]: 0.727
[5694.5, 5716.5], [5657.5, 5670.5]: 0.720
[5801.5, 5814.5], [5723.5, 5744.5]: 0.750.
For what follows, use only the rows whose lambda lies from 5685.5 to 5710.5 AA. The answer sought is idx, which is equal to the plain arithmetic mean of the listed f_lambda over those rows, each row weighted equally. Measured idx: 2.71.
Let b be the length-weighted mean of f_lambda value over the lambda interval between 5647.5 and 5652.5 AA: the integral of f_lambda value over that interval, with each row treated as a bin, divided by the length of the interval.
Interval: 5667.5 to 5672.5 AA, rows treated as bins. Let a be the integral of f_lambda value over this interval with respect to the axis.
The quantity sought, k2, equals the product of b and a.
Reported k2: 34.6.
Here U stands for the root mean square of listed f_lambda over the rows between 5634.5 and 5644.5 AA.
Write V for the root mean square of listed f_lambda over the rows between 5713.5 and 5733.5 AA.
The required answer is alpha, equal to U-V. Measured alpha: -0.06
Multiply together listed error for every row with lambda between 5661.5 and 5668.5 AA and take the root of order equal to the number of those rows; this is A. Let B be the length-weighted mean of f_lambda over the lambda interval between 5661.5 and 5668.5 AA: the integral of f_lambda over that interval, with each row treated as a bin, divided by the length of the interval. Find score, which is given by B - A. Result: 2.36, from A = 0.278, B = 2.63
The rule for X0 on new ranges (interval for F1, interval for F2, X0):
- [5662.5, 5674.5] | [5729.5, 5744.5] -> 1.04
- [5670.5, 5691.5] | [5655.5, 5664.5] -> 0.93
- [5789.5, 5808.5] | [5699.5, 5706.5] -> 1.01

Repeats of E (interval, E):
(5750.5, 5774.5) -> 5752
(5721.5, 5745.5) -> 5725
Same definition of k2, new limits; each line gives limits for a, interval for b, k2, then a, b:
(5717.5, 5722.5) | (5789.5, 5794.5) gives 36.8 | 13.7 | 2.69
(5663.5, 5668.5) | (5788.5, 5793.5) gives 34.6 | 12.9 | 2.67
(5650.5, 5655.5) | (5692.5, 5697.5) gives 37.2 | 13.7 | 2.72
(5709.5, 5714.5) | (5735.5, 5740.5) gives 38.1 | 13.9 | 2.75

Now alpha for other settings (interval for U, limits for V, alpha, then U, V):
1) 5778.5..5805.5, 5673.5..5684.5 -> 0.06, 2.749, 2.69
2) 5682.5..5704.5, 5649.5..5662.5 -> 0.13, 2.736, 2.61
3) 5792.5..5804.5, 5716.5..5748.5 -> 0.03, 2.789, 2.76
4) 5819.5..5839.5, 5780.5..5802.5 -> 0.05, 2.786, 2.74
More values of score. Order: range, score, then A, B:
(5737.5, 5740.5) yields 2.53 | 0.260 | 2.79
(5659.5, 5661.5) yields 1.83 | 0.342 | 2.18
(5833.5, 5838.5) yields 2.63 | 0.276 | 2.90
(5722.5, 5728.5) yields 2.45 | 0.295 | 2.75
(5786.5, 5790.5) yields 2.46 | 0.255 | 2.71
